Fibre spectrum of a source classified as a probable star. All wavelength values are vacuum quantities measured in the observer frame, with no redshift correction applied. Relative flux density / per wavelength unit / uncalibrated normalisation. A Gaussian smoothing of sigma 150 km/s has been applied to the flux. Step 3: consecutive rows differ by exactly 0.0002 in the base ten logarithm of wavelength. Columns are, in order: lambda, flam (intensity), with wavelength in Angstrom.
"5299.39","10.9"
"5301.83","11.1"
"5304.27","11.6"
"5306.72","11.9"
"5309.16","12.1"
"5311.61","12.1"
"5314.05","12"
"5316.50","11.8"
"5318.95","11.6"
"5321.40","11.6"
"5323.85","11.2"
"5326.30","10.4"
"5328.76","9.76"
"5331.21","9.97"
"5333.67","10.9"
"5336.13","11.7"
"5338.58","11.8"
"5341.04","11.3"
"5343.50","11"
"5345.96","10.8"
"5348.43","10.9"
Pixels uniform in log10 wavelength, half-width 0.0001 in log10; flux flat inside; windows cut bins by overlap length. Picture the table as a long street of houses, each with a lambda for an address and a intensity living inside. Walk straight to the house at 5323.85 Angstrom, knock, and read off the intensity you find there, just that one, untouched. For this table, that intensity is 11.2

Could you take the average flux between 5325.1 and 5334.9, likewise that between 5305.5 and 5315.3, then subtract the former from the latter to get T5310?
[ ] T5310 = 1.8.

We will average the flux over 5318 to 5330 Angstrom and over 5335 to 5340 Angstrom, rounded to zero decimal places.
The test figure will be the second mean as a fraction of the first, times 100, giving 108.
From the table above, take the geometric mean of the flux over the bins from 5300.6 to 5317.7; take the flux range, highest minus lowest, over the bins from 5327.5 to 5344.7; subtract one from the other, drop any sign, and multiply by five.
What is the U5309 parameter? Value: 48.8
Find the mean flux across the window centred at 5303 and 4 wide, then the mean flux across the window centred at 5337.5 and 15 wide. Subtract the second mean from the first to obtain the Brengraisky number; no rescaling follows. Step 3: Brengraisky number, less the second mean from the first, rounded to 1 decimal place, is 0.2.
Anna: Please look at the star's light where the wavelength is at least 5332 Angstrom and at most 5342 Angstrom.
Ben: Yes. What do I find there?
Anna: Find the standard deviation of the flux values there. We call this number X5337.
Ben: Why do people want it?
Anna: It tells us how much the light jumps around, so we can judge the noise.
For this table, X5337 0.4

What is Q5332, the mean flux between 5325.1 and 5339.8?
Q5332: 10.8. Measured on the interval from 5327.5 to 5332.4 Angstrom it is 9.9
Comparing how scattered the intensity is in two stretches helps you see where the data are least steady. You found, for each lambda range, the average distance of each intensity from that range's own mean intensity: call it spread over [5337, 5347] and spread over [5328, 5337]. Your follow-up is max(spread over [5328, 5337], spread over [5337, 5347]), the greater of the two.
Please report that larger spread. 0.72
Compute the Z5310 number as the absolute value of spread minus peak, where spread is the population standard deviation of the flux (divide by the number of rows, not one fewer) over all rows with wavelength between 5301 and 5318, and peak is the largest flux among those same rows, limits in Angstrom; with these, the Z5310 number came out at 11.8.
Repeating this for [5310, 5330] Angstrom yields 11.3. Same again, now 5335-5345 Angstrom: 11.5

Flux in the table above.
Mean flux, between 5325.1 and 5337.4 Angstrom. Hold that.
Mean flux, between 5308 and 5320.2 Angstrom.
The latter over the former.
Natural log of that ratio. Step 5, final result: 0.122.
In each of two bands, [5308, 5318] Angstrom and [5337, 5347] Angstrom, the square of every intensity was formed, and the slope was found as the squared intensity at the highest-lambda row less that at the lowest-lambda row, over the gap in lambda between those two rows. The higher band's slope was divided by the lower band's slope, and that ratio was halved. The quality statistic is 1.6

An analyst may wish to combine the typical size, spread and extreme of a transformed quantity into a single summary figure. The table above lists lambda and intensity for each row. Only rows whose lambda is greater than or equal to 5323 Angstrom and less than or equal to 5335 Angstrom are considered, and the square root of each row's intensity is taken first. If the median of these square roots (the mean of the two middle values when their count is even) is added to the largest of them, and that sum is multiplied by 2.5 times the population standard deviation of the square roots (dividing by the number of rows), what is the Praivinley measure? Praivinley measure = 1.38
